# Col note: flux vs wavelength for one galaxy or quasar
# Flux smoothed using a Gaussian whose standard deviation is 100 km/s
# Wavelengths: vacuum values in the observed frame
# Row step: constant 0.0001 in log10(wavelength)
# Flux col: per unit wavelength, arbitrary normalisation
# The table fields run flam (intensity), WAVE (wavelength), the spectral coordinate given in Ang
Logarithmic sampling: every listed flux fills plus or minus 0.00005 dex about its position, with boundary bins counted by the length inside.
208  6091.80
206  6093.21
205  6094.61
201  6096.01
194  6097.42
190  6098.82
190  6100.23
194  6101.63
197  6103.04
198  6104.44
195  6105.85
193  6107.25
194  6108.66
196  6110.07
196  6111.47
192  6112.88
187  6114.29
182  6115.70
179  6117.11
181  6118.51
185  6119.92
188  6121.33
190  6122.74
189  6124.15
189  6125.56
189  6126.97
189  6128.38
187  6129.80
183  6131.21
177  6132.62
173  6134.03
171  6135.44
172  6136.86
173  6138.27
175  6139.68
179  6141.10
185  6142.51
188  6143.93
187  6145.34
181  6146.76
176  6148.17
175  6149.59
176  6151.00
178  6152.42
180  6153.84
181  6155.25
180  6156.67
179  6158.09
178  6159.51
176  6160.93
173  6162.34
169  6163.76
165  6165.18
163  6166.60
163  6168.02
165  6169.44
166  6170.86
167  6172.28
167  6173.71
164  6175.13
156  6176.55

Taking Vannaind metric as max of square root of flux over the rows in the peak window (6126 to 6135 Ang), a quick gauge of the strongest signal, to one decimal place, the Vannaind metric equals 13.7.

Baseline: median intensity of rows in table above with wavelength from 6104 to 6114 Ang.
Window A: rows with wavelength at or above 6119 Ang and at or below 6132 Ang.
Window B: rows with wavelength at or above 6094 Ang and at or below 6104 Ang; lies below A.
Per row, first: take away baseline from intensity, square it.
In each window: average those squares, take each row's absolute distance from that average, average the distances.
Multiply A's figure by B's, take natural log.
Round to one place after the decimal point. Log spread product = 6.5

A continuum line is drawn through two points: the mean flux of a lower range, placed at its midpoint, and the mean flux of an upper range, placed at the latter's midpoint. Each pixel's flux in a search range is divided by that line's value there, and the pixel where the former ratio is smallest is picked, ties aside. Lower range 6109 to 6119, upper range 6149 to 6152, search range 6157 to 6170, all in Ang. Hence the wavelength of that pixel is 6166.60 Ang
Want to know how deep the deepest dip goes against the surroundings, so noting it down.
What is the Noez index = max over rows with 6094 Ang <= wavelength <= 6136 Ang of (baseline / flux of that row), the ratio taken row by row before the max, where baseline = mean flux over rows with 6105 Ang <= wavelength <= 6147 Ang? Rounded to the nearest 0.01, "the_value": 1.08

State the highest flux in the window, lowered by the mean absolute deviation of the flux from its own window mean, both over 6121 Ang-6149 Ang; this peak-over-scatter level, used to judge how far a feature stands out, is 184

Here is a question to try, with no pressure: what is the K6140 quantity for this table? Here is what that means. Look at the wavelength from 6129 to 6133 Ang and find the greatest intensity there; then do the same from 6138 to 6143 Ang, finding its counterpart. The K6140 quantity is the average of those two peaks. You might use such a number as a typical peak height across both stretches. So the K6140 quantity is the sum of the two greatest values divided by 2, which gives 186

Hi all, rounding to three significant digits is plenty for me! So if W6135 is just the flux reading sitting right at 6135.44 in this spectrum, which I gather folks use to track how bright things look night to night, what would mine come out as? 171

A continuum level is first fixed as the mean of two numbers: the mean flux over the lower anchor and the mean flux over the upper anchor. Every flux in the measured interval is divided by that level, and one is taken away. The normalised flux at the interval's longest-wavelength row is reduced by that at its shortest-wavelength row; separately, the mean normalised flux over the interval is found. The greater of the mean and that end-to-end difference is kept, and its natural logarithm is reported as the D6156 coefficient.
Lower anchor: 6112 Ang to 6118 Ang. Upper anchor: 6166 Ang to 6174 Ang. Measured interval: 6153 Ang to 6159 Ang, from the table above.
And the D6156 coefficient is -3.6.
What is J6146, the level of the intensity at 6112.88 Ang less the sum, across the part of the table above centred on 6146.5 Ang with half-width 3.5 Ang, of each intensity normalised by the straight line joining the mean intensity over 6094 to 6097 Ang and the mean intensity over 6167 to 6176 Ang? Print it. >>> 187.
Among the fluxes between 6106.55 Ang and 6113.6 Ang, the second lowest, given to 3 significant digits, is 193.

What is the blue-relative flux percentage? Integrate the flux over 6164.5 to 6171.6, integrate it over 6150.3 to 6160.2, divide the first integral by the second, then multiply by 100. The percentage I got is 66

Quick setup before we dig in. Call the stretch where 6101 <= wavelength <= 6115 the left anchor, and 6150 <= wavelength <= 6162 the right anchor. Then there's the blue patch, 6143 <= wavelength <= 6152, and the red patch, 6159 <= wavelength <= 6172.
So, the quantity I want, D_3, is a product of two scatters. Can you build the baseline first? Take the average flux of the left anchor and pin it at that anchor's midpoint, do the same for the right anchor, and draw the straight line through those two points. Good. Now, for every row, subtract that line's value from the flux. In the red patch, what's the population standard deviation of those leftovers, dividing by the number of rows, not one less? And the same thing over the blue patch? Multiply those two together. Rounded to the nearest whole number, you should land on 20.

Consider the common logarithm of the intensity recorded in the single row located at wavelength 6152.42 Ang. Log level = 2.25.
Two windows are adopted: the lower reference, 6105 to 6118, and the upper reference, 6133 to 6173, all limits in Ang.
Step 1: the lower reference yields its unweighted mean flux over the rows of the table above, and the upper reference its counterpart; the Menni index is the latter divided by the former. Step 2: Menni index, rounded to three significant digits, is 0.918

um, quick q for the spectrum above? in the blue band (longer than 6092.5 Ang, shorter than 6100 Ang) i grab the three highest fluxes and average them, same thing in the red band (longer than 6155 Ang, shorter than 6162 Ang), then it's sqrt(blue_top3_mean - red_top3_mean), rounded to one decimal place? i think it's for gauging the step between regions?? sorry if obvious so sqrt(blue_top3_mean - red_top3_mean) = 4.9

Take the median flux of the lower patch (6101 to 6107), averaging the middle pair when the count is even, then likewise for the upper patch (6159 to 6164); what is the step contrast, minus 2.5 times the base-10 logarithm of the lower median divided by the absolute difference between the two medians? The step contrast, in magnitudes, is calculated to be -2.4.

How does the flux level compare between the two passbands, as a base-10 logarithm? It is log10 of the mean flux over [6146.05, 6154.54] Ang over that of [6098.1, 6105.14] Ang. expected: -0.038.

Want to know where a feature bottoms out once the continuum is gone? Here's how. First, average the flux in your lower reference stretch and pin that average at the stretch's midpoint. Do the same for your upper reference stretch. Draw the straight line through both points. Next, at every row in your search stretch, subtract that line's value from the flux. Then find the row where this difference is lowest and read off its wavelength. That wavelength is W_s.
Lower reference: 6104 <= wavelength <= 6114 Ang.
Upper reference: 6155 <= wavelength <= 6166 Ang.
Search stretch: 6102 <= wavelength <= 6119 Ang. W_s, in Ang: 6117.11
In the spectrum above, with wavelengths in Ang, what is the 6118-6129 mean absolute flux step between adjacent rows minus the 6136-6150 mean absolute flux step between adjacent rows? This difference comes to -1.8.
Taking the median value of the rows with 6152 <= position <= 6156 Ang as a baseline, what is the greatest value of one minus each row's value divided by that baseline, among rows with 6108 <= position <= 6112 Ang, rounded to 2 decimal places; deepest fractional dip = -0.08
